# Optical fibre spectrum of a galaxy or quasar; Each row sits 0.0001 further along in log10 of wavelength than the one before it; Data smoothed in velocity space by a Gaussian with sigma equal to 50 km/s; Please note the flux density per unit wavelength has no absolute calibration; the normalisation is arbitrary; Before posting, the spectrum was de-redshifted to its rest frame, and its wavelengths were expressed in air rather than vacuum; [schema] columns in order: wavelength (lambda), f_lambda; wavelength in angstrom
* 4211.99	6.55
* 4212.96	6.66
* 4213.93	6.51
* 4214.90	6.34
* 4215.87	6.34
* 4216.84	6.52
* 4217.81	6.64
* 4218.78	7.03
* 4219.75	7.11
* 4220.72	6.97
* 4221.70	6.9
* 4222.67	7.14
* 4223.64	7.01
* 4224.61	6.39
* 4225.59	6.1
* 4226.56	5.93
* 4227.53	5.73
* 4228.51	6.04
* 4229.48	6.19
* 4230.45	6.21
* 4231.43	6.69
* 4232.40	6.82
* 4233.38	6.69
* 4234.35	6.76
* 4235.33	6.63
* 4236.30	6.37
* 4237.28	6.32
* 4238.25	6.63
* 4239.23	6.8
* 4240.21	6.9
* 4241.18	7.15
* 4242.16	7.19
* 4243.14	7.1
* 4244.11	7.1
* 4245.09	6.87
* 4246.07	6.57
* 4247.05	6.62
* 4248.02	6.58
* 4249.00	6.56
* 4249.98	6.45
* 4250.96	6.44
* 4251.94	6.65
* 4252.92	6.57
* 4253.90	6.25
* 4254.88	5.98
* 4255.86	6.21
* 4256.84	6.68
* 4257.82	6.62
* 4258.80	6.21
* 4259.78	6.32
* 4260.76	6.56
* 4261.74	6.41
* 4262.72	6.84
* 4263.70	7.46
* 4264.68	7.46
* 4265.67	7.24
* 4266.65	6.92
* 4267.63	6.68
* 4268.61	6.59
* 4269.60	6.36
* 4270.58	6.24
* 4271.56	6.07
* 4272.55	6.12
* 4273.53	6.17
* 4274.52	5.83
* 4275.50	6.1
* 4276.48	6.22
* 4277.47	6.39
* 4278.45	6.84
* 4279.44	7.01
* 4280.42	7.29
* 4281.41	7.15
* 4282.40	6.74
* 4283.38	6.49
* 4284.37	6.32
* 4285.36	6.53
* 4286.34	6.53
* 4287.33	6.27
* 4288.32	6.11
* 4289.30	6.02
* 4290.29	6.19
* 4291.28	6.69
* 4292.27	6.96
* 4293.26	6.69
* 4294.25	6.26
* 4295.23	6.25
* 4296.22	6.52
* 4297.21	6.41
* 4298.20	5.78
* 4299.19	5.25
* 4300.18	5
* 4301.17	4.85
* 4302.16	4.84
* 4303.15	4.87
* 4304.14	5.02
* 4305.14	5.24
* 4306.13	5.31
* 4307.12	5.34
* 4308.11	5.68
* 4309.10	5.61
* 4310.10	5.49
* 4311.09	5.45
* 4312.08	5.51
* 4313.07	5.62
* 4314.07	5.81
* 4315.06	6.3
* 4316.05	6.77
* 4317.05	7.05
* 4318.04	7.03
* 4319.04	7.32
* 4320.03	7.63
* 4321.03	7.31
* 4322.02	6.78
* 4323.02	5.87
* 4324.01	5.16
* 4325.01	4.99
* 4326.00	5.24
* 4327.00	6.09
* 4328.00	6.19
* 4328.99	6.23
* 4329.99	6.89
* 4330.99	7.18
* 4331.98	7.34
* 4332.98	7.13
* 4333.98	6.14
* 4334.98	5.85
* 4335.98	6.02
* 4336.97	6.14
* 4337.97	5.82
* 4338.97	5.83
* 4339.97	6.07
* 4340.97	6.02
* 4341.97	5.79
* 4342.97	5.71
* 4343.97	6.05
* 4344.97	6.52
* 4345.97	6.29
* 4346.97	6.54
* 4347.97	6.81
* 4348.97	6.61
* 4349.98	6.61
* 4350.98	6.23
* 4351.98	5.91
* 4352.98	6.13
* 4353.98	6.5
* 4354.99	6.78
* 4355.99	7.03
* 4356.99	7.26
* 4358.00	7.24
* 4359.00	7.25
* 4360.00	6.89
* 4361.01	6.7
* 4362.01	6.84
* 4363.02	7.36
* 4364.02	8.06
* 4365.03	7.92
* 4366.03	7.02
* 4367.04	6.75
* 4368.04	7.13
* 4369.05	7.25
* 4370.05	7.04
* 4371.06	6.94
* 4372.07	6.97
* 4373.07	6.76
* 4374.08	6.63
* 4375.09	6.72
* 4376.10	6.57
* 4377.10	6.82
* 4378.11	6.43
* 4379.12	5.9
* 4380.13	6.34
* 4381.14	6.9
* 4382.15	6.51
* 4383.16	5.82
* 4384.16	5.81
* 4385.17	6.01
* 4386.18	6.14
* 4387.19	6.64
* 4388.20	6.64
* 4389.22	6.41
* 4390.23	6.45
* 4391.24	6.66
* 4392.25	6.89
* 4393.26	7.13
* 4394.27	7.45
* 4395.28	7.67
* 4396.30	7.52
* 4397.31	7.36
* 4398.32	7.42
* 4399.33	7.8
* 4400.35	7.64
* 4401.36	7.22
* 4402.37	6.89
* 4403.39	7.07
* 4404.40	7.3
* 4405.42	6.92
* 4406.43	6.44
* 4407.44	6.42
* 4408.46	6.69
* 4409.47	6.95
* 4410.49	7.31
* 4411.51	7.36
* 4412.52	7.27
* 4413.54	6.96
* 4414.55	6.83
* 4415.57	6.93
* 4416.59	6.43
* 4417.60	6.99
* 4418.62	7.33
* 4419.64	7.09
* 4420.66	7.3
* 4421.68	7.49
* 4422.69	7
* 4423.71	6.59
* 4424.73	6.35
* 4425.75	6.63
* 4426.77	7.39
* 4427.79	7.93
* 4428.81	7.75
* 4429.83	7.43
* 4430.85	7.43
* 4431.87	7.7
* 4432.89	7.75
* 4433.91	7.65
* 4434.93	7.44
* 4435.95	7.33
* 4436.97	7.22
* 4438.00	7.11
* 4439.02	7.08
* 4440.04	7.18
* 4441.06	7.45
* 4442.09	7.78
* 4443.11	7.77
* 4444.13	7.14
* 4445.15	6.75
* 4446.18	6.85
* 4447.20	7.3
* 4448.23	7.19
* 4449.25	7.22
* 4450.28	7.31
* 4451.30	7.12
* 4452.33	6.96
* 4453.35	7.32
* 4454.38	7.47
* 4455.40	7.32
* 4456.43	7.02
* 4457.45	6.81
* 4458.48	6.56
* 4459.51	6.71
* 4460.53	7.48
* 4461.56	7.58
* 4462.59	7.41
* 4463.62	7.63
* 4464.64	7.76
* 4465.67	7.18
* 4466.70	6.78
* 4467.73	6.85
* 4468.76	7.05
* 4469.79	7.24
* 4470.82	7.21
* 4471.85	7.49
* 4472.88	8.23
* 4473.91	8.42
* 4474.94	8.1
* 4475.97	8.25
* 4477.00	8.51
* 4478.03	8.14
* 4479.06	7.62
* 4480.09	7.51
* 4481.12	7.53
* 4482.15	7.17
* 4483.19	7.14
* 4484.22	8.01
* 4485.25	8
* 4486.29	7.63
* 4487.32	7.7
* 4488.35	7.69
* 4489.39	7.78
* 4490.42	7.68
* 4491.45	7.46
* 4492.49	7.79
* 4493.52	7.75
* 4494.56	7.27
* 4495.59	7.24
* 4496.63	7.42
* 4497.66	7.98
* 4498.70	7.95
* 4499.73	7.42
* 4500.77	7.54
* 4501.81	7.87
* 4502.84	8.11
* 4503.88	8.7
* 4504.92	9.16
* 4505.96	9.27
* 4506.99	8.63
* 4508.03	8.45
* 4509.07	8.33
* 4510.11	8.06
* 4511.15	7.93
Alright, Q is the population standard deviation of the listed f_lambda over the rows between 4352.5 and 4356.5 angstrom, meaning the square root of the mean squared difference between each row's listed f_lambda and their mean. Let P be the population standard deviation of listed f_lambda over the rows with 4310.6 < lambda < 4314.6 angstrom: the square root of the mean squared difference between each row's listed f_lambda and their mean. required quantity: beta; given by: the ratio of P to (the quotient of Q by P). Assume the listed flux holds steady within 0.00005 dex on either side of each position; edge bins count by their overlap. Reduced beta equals 0.06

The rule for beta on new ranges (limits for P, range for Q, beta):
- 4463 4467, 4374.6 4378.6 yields 1.01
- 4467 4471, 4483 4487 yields 0.07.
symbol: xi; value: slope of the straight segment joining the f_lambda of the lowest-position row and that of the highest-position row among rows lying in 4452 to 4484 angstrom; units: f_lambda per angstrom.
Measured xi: 0.01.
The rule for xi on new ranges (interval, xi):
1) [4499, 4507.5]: 0.17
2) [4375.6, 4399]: 0.04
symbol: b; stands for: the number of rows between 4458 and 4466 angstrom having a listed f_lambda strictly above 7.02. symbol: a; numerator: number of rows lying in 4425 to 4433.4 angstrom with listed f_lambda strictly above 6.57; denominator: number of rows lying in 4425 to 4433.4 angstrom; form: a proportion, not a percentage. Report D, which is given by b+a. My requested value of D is 7.0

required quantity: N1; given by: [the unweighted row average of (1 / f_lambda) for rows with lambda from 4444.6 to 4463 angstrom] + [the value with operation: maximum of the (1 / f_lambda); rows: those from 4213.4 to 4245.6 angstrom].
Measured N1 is 0.315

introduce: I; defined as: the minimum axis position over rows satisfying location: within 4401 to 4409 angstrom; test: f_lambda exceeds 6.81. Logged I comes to 4401.36 angstrom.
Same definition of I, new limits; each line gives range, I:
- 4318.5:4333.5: 4319.04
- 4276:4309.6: 4278.45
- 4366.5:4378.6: 4368.04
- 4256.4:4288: 4262.72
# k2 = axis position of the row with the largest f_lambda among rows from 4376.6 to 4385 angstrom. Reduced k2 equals 4381.14 angstrom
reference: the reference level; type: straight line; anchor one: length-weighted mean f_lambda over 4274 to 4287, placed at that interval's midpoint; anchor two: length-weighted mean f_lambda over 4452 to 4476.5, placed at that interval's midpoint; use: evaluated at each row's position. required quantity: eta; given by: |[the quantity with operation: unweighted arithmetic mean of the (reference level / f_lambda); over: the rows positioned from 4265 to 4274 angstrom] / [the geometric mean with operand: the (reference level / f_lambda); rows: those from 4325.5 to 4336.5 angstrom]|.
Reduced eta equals 0.94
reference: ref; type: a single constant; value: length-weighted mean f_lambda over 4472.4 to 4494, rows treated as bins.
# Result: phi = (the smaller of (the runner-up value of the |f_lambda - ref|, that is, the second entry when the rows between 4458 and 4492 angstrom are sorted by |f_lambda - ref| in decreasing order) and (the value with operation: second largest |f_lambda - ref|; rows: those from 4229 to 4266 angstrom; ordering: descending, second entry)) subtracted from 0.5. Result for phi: -0.6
